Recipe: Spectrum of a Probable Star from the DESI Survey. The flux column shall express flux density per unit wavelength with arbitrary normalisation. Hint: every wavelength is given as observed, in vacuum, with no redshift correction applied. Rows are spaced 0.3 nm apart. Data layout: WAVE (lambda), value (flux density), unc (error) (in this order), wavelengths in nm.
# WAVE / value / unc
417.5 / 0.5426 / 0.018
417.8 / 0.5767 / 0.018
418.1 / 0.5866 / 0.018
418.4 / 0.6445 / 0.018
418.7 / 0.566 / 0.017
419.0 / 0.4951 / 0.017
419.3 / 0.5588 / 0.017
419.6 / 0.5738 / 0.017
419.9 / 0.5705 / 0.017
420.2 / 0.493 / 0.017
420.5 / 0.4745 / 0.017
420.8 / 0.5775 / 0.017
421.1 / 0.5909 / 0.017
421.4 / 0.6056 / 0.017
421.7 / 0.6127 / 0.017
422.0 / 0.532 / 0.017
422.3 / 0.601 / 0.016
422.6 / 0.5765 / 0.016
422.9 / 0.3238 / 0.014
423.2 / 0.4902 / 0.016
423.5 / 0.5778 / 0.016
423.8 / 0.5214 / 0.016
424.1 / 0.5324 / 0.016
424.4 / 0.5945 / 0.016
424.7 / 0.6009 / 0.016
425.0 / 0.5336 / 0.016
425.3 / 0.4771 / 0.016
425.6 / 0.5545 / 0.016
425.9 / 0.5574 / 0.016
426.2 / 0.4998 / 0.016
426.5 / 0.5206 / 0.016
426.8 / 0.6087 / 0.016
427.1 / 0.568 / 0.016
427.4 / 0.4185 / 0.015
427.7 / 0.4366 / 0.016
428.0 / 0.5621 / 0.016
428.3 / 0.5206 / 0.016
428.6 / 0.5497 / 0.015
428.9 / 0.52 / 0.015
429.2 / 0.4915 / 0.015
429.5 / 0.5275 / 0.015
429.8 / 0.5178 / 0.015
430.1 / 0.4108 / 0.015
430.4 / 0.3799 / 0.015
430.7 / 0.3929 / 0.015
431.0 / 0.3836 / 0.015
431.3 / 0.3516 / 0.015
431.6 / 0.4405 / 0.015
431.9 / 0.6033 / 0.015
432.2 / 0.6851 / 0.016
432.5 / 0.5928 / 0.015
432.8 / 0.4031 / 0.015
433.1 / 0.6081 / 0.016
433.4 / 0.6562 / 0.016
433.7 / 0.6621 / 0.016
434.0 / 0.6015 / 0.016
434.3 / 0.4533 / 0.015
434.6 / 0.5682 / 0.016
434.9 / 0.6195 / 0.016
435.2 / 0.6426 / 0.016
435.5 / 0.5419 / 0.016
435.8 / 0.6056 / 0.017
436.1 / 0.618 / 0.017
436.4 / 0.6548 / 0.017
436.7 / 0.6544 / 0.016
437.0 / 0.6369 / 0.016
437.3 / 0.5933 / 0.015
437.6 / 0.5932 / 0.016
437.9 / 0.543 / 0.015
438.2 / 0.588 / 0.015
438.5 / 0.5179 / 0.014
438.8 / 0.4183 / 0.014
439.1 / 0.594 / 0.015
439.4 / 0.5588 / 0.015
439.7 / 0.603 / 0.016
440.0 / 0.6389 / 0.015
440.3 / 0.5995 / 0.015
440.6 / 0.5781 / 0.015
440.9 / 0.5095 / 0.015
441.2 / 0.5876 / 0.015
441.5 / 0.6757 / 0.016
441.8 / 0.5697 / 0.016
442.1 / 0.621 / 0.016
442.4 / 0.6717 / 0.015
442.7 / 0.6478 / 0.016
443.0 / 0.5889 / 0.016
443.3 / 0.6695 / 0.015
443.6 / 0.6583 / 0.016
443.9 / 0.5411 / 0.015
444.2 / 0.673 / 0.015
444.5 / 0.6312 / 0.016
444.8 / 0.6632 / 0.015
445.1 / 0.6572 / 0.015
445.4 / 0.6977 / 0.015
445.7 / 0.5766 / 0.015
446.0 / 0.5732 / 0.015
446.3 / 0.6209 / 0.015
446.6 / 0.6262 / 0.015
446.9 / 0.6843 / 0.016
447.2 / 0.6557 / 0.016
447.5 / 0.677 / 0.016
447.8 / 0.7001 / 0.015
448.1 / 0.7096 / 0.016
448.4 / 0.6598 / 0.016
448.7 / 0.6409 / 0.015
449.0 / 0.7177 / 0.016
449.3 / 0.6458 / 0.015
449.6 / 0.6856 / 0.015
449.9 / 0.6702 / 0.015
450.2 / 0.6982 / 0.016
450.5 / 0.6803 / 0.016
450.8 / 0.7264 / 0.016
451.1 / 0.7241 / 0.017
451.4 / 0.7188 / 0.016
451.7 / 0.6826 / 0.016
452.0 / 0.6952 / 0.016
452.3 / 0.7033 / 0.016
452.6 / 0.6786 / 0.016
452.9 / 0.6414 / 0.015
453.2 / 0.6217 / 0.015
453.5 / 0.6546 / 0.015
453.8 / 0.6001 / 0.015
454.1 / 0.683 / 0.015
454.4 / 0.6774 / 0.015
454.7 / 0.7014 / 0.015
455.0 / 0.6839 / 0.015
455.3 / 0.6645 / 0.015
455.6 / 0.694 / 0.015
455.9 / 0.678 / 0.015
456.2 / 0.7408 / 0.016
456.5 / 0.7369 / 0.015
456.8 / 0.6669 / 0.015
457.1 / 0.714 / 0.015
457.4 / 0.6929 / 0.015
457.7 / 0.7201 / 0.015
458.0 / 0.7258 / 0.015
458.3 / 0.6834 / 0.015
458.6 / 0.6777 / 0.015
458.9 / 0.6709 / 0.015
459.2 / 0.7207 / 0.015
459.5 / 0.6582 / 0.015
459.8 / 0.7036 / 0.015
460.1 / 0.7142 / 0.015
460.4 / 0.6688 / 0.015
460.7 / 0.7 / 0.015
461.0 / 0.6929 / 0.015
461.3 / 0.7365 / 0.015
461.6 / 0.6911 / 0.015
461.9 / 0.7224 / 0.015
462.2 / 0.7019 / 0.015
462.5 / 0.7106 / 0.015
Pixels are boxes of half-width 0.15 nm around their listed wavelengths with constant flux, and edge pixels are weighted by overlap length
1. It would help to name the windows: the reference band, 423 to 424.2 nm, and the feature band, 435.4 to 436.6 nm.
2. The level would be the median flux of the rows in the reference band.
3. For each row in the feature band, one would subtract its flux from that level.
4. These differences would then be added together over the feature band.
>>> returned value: -0.31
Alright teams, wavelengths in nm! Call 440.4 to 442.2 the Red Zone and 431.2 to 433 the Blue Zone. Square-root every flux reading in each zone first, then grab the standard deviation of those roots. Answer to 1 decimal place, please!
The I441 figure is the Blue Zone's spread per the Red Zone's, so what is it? 2.6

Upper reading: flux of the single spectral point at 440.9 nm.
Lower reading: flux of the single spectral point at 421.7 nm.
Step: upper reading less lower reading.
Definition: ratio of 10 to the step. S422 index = -97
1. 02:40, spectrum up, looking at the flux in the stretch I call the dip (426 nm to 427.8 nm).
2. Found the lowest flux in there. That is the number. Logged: 0.4185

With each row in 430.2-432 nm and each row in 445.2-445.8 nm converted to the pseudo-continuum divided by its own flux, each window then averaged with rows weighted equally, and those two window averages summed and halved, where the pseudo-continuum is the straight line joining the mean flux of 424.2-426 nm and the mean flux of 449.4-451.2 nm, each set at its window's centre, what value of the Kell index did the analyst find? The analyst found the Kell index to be 1.24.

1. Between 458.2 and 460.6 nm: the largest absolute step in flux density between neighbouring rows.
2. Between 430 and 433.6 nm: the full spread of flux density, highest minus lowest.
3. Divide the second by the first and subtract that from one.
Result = -4.3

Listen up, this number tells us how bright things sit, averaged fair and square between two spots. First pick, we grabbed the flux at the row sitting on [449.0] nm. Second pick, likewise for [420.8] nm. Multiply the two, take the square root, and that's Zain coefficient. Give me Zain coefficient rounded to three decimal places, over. 0.644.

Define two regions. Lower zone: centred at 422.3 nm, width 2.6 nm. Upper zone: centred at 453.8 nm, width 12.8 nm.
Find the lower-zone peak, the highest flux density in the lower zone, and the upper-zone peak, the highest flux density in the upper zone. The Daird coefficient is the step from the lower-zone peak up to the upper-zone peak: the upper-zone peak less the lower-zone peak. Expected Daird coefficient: 0.128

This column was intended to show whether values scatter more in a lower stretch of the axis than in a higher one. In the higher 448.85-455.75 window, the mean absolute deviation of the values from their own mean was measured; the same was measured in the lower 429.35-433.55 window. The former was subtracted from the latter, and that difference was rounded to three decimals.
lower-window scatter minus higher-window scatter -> 0.079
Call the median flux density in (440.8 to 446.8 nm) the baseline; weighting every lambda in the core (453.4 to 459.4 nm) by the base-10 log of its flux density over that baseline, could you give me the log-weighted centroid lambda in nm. 456.76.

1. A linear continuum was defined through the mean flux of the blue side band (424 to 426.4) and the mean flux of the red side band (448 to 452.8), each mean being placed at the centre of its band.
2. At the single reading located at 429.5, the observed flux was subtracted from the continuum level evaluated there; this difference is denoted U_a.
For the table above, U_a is 0.041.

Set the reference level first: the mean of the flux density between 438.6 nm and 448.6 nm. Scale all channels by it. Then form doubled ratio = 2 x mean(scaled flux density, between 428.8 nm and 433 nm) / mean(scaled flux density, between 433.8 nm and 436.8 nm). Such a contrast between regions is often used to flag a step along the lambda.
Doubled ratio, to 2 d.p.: 1.61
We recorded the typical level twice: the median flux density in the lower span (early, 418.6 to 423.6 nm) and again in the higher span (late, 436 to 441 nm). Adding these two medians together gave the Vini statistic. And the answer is 1.16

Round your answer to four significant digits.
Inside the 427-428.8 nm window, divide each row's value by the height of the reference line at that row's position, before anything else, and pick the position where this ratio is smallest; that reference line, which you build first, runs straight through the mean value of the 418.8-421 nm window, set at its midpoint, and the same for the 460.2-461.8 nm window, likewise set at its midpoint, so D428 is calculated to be 427.4 nm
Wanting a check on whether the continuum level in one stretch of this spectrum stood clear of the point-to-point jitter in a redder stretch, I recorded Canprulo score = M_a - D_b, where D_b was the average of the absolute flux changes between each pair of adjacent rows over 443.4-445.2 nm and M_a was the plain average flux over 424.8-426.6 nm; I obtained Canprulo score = 0.46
